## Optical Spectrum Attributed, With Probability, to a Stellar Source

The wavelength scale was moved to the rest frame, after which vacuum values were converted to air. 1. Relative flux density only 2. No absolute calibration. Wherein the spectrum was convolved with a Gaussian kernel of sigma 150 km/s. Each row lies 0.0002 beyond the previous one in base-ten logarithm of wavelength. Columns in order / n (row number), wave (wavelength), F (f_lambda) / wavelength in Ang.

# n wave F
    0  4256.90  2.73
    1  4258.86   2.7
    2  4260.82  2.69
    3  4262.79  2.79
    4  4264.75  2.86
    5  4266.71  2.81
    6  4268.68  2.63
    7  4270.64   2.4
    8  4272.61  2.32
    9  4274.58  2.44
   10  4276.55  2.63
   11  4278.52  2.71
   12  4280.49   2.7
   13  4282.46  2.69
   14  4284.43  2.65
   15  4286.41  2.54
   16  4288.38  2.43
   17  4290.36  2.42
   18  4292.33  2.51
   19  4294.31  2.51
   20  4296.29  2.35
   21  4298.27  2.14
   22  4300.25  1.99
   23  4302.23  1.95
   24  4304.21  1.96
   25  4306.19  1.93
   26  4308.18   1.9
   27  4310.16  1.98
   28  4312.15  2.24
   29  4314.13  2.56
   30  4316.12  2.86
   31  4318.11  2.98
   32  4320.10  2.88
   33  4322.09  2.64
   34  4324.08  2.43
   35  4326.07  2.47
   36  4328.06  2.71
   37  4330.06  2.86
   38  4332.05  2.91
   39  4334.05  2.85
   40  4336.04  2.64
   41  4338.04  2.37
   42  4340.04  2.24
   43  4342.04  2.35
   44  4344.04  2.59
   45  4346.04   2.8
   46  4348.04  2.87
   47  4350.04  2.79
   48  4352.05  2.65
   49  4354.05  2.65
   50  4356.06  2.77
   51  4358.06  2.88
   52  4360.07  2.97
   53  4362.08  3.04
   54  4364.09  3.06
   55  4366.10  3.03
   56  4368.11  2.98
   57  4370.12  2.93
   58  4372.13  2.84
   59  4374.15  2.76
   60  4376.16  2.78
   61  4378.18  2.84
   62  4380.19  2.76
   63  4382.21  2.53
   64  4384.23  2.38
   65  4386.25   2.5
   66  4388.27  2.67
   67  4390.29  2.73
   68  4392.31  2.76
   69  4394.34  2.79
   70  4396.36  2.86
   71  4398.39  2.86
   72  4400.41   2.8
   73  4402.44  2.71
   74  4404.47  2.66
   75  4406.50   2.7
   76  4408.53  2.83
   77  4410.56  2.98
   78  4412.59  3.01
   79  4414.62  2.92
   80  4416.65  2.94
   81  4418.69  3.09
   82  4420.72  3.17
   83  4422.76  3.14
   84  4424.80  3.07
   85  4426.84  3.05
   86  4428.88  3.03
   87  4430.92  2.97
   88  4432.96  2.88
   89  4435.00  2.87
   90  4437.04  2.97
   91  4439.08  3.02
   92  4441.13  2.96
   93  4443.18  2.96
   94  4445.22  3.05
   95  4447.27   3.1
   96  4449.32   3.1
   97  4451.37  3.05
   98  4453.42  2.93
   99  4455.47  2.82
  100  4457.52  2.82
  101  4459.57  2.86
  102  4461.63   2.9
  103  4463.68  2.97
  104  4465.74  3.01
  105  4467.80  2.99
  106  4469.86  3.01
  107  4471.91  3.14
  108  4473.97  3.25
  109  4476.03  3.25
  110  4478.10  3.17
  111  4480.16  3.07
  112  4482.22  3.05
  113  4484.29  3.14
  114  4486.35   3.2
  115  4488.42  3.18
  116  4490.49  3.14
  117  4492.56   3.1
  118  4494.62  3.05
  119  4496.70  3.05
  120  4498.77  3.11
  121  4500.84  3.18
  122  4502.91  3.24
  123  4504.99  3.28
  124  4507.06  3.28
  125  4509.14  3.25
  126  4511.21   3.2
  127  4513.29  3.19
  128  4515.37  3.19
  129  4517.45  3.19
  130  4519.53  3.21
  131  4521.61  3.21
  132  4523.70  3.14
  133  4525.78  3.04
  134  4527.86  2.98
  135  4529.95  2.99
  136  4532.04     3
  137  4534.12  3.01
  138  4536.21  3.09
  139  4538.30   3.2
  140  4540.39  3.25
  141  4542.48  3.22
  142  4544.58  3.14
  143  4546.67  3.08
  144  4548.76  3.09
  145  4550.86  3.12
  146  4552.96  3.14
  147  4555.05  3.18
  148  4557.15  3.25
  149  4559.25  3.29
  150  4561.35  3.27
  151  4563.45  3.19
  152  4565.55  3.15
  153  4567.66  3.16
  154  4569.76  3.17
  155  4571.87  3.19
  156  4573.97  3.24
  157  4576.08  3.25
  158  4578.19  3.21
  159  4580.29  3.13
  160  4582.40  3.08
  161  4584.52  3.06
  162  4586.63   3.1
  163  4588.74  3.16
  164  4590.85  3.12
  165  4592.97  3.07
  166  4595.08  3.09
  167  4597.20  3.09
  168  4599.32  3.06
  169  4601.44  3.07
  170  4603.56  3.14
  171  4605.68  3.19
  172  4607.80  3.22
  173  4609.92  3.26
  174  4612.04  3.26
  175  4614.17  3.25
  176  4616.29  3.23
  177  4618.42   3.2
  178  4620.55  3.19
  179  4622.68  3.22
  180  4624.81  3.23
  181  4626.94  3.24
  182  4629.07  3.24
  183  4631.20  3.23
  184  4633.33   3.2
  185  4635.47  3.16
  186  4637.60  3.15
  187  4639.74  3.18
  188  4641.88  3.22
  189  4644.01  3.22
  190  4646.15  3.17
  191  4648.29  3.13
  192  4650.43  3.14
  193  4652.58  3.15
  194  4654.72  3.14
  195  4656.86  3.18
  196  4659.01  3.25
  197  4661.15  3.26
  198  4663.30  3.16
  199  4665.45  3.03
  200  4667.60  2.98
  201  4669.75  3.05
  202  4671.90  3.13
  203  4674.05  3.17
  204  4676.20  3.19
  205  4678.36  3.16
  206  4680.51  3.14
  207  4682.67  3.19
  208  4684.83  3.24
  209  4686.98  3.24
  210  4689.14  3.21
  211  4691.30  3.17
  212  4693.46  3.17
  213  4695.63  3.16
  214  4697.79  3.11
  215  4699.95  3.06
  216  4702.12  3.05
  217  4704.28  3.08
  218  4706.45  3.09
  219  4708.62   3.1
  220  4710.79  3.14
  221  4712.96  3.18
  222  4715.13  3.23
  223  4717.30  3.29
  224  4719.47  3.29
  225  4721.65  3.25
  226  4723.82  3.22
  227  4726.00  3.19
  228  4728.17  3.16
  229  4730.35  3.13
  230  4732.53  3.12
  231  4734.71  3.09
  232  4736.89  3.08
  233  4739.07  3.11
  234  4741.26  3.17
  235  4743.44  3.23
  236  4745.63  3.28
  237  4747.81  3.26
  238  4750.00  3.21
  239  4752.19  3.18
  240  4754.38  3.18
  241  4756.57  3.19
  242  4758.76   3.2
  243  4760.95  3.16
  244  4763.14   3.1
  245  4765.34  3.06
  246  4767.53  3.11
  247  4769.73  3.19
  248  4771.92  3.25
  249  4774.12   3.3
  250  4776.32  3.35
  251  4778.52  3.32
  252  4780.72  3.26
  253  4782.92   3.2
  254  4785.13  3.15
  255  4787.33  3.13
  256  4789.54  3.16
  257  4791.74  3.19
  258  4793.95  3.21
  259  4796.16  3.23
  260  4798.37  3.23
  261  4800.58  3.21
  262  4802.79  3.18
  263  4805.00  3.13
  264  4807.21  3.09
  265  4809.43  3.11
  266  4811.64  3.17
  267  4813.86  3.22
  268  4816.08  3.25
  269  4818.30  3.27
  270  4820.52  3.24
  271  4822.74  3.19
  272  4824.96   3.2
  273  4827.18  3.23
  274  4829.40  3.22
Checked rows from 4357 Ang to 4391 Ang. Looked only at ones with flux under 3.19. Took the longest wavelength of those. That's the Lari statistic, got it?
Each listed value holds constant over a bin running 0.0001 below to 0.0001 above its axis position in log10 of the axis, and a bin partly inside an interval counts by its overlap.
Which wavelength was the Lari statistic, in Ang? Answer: 4390.29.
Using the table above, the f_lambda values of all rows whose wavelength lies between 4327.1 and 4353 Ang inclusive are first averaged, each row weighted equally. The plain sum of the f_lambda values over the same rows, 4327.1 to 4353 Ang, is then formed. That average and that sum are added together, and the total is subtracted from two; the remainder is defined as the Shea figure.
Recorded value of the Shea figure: -35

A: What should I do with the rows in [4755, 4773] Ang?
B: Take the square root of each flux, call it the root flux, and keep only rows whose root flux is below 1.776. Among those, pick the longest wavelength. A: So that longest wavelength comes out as 4767.53 Ang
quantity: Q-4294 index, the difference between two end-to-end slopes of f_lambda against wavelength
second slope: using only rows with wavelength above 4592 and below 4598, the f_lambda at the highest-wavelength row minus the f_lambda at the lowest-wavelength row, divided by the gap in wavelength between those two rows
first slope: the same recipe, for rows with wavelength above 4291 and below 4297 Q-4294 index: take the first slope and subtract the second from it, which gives -0.045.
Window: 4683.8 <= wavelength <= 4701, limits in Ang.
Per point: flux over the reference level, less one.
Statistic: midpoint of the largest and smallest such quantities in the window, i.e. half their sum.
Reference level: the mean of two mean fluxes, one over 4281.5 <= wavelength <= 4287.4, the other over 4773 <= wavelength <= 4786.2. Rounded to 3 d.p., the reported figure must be 0.070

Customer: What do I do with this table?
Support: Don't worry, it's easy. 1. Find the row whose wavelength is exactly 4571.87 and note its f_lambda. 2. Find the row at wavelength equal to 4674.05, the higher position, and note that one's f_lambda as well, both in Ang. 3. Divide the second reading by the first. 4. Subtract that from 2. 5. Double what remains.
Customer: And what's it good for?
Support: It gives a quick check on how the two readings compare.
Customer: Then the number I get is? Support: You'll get 2.01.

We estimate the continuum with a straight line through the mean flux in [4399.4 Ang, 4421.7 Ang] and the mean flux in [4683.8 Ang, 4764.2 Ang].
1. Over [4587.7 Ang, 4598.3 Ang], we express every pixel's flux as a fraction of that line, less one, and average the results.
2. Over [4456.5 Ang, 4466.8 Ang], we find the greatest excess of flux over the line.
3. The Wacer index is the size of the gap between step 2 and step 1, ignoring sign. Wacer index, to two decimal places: 0.05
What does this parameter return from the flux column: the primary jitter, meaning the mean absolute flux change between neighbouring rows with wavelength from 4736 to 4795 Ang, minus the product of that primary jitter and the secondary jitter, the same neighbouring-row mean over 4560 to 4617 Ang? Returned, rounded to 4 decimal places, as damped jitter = 0.0390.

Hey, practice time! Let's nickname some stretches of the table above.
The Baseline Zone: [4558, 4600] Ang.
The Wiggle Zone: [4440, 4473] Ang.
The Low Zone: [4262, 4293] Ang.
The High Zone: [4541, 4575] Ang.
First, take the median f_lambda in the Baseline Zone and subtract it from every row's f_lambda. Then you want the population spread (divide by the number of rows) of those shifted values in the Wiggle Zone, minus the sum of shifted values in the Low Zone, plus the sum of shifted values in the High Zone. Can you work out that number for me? 9.4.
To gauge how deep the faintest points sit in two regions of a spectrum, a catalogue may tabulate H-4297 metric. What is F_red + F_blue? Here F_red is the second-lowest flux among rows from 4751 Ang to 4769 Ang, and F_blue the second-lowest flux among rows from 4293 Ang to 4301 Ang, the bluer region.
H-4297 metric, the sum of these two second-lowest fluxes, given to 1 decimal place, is 5.2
